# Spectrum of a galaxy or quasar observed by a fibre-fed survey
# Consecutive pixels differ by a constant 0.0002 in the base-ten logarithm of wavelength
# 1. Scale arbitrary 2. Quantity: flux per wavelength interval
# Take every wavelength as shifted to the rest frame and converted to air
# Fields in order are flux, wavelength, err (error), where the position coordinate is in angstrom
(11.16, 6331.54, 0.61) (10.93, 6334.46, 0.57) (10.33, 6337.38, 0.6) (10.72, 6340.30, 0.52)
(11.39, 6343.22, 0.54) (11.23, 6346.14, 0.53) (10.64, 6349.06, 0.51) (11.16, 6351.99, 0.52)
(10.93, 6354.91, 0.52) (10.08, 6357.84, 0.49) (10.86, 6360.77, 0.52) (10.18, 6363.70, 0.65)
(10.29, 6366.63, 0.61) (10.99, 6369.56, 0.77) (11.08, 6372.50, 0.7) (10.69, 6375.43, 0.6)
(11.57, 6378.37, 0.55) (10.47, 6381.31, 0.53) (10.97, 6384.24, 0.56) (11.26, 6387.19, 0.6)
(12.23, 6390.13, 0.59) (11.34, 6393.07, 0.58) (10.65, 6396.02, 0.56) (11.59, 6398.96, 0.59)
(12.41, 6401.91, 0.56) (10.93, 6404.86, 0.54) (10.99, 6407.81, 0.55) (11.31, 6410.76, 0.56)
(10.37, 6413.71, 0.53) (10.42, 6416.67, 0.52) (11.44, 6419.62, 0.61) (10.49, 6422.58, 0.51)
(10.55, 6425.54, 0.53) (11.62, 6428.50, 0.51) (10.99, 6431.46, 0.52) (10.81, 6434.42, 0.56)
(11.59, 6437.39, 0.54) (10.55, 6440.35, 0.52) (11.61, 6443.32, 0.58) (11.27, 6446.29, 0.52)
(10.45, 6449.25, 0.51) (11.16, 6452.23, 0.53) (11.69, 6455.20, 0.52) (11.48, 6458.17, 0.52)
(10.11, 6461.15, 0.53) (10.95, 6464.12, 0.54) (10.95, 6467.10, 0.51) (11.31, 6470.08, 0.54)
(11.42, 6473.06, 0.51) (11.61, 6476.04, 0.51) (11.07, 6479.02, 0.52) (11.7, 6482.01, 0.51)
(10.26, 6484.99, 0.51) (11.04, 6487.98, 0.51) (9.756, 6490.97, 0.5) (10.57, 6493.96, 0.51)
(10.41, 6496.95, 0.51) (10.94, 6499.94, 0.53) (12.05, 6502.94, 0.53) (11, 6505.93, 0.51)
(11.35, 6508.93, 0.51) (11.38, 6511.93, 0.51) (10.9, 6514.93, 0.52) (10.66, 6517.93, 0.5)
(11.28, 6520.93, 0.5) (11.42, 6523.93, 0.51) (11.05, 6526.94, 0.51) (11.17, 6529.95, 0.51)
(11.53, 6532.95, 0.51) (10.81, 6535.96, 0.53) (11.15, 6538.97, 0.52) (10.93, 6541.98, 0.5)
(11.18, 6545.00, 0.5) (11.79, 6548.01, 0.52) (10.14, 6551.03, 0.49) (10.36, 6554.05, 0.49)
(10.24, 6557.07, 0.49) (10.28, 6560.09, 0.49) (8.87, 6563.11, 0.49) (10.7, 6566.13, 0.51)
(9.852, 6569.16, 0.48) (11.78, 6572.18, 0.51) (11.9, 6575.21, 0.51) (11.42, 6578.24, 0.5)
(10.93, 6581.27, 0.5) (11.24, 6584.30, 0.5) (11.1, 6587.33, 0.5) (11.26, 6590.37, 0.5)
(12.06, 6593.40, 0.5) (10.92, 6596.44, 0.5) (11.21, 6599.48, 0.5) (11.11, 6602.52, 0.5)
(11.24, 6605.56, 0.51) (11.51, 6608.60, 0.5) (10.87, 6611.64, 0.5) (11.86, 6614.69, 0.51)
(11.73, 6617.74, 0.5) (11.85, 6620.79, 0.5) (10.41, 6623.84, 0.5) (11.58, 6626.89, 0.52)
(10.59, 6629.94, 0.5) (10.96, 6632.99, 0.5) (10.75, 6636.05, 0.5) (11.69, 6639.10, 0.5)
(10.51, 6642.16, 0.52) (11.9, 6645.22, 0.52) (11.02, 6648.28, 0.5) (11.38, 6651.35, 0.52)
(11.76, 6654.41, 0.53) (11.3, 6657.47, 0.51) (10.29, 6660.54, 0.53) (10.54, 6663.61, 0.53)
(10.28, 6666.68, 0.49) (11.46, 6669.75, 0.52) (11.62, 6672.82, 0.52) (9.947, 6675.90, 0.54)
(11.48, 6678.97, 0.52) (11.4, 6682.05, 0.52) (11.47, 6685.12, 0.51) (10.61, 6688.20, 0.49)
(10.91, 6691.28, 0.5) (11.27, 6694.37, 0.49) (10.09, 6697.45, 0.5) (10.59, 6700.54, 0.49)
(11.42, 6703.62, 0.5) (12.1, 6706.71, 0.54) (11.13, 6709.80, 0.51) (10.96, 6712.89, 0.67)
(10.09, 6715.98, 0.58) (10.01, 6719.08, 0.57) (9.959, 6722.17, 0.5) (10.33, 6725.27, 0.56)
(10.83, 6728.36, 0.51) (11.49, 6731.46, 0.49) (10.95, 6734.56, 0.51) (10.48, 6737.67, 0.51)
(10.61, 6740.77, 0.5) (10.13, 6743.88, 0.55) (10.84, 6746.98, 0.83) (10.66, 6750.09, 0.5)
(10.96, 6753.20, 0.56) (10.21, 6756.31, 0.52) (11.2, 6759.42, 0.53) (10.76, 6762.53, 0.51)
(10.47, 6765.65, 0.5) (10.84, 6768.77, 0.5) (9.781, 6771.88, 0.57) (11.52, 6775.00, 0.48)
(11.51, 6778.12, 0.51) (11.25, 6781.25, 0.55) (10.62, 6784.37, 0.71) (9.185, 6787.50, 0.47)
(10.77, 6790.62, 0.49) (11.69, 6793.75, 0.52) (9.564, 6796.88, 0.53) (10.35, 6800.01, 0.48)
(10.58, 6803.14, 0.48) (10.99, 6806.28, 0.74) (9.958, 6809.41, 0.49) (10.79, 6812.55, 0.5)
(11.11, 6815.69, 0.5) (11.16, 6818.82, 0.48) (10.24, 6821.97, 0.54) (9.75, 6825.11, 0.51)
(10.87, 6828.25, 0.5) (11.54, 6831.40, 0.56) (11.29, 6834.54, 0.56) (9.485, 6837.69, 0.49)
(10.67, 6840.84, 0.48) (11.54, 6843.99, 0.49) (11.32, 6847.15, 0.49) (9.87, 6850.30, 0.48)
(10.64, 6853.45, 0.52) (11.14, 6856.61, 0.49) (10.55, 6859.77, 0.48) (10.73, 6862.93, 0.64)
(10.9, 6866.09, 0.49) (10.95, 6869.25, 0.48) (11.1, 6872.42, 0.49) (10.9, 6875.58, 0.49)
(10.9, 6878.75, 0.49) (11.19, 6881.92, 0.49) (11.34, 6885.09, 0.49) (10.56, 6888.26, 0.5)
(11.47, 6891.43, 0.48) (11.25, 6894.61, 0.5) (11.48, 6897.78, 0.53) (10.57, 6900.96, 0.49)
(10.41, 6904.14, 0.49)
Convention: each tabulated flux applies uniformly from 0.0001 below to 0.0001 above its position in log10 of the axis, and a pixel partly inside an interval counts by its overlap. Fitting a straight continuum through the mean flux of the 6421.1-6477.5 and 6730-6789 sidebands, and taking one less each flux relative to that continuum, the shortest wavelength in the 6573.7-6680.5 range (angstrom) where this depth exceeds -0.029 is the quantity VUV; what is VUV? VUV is 6581.27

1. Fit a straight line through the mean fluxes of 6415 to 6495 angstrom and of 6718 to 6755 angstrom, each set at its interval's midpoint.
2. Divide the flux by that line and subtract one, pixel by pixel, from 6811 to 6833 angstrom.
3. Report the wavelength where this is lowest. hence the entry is 6825.11 angstrom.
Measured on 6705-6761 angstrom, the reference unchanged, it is 6722.17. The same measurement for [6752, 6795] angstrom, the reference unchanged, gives 6787.50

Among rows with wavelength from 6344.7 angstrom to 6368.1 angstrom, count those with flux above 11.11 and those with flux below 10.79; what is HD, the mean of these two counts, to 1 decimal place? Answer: 3.0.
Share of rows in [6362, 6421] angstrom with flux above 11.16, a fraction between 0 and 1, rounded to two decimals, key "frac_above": 0.40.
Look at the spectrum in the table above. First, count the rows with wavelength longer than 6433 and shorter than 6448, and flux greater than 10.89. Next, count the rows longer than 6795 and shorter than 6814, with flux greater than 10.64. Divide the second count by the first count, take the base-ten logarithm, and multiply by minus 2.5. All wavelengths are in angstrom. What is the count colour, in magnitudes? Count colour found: 0.4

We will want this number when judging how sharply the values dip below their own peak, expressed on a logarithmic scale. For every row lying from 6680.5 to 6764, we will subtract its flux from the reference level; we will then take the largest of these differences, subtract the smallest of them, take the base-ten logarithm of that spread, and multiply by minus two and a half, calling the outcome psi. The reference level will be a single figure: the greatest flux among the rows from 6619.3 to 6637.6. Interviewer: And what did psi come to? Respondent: -0.8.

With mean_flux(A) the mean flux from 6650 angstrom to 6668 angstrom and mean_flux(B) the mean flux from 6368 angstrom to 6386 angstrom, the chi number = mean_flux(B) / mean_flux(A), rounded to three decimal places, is 1.003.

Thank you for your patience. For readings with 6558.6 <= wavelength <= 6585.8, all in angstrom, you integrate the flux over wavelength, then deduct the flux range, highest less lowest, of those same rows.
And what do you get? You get 290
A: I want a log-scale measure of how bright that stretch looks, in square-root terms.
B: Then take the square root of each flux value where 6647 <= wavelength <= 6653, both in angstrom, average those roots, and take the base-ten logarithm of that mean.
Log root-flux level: 0.525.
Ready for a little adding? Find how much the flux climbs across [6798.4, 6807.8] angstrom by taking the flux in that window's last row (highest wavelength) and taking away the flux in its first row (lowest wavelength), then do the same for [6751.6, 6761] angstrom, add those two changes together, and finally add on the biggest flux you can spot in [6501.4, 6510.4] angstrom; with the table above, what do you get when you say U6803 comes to 12.9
